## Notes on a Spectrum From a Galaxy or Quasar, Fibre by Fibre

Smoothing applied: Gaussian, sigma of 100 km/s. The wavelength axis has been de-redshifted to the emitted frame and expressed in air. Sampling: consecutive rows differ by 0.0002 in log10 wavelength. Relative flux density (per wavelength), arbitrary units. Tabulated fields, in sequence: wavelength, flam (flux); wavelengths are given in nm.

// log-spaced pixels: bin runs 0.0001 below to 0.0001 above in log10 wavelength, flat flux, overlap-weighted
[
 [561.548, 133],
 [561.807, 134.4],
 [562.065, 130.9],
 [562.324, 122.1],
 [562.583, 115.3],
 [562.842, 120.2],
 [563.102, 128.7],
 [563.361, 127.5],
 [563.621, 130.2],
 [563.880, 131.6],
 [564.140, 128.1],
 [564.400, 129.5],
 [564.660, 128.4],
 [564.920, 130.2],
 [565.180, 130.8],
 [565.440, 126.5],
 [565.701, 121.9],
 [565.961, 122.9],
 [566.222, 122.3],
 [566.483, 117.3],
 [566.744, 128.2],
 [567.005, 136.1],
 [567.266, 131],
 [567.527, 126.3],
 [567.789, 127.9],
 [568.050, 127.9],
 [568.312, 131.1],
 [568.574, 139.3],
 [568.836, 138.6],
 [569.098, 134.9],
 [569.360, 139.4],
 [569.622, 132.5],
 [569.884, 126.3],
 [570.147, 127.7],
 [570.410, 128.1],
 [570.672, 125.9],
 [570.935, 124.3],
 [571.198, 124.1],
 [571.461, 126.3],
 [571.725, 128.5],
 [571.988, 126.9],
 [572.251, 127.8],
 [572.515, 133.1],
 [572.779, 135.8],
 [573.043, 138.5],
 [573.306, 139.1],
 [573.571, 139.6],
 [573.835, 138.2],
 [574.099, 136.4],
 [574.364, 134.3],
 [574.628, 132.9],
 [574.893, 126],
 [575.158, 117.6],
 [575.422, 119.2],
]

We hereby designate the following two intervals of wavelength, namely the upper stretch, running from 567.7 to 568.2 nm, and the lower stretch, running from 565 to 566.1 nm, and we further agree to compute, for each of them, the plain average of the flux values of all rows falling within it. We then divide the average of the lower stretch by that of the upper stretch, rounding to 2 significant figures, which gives 0.98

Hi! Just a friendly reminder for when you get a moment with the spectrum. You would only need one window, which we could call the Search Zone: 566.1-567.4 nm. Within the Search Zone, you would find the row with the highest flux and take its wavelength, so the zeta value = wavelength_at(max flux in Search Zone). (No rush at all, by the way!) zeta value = 567.005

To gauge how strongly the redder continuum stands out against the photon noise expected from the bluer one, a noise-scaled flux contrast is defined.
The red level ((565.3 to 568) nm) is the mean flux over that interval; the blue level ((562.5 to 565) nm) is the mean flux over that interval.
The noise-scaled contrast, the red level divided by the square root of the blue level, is 11.2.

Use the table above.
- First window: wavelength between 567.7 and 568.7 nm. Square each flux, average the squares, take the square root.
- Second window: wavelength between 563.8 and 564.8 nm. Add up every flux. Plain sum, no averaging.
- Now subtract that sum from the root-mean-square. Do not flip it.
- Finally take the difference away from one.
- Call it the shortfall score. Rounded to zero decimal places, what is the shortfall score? 387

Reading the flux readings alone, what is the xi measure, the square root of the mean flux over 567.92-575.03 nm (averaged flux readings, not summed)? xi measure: 11.5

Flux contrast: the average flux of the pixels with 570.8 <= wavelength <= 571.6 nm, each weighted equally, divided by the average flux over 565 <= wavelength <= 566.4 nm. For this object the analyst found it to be 1.00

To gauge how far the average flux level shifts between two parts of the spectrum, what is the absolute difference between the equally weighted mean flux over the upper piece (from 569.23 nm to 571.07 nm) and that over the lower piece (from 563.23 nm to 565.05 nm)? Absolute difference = 0.2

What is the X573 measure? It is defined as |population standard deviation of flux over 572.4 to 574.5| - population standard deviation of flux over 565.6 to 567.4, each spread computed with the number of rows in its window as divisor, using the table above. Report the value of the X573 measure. -4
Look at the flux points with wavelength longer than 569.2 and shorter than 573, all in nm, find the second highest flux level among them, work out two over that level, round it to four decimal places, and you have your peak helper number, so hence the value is 0.0147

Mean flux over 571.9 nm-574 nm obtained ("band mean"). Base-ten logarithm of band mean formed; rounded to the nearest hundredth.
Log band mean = 2.13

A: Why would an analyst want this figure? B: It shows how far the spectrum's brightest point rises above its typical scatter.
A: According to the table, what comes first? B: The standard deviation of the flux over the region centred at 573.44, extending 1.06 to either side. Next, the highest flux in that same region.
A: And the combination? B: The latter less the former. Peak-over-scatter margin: 137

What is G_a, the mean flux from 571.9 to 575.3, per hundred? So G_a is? 1.328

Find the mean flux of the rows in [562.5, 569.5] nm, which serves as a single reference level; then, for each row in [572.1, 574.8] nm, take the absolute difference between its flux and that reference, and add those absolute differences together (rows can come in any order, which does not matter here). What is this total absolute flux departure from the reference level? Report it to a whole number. 71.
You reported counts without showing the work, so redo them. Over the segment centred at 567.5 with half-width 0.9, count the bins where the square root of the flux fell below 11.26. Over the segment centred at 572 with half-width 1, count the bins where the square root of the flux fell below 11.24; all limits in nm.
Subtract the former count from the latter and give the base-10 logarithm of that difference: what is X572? 0.0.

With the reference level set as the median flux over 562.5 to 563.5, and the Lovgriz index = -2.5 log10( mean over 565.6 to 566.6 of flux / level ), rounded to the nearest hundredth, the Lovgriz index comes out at 0.02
